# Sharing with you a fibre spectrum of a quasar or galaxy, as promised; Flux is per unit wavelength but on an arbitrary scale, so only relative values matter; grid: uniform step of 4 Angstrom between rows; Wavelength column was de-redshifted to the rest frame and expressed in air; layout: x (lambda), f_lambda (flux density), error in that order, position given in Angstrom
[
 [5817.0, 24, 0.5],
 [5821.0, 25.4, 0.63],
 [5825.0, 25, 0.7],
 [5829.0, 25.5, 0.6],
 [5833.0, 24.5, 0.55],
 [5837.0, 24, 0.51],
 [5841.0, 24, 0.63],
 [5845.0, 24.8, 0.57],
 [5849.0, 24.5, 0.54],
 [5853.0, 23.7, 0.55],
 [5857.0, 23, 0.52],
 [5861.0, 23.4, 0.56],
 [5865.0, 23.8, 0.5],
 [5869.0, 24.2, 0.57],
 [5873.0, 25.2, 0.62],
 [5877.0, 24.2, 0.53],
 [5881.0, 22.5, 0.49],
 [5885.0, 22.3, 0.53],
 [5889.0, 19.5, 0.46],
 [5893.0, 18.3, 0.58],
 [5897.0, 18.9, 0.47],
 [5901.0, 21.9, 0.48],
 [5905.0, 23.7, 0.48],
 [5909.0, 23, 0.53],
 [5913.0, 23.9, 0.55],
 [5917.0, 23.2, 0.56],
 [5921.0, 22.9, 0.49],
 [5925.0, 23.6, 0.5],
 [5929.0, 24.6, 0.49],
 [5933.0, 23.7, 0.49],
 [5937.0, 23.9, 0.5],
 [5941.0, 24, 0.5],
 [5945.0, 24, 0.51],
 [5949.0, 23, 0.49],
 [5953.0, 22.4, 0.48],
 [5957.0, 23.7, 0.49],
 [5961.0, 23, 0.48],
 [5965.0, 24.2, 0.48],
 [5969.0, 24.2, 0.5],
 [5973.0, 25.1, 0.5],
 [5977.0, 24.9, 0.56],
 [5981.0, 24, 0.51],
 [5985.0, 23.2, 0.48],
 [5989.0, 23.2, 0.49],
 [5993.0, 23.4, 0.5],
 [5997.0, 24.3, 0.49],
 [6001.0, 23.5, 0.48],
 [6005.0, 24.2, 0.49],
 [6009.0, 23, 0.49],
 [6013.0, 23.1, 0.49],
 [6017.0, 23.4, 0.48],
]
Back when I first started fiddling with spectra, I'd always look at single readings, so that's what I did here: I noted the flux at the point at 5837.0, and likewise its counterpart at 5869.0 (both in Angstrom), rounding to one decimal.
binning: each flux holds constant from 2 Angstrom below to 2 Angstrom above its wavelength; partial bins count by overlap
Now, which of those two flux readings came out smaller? 24.0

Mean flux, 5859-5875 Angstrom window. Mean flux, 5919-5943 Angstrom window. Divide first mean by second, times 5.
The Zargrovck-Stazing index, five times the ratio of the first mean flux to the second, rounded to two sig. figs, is 5.1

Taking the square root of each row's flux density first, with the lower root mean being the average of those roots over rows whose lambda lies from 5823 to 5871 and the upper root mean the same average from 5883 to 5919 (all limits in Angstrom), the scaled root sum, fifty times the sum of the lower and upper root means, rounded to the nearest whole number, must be 478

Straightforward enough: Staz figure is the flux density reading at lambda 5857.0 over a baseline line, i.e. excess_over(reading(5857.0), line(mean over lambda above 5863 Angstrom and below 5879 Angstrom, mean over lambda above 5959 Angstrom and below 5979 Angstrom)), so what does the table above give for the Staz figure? -1.4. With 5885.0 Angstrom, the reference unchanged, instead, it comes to -2.0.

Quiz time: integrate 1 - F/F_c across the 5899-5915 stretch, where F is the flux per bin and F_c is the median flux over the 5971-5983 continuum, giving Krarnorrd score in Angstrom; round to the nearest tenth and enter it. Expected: 1.1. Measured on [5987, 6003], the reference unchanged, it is 0.8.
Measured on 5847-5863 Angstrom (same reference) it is 0.8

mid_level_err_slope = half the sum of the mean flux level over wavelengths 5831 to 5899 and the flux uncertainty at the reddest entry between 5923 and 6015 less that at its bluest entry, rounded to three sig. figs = 11.5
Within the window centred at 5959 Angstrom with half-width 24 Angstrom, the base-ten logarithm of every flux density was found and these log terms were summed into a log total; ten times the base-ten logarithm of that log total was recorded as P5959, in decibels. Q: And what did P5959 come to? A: 12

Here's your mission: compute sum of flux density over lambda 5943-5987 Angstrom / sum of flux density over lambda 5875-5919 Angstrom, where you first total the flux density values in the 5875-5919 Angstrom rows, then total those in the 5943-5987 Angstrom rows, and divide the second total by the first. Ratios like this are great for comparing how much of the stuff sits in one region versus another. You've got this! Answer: 1.08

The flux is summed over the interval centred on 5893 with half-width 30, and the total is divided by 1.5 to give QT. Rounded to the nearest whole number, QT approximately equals 225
